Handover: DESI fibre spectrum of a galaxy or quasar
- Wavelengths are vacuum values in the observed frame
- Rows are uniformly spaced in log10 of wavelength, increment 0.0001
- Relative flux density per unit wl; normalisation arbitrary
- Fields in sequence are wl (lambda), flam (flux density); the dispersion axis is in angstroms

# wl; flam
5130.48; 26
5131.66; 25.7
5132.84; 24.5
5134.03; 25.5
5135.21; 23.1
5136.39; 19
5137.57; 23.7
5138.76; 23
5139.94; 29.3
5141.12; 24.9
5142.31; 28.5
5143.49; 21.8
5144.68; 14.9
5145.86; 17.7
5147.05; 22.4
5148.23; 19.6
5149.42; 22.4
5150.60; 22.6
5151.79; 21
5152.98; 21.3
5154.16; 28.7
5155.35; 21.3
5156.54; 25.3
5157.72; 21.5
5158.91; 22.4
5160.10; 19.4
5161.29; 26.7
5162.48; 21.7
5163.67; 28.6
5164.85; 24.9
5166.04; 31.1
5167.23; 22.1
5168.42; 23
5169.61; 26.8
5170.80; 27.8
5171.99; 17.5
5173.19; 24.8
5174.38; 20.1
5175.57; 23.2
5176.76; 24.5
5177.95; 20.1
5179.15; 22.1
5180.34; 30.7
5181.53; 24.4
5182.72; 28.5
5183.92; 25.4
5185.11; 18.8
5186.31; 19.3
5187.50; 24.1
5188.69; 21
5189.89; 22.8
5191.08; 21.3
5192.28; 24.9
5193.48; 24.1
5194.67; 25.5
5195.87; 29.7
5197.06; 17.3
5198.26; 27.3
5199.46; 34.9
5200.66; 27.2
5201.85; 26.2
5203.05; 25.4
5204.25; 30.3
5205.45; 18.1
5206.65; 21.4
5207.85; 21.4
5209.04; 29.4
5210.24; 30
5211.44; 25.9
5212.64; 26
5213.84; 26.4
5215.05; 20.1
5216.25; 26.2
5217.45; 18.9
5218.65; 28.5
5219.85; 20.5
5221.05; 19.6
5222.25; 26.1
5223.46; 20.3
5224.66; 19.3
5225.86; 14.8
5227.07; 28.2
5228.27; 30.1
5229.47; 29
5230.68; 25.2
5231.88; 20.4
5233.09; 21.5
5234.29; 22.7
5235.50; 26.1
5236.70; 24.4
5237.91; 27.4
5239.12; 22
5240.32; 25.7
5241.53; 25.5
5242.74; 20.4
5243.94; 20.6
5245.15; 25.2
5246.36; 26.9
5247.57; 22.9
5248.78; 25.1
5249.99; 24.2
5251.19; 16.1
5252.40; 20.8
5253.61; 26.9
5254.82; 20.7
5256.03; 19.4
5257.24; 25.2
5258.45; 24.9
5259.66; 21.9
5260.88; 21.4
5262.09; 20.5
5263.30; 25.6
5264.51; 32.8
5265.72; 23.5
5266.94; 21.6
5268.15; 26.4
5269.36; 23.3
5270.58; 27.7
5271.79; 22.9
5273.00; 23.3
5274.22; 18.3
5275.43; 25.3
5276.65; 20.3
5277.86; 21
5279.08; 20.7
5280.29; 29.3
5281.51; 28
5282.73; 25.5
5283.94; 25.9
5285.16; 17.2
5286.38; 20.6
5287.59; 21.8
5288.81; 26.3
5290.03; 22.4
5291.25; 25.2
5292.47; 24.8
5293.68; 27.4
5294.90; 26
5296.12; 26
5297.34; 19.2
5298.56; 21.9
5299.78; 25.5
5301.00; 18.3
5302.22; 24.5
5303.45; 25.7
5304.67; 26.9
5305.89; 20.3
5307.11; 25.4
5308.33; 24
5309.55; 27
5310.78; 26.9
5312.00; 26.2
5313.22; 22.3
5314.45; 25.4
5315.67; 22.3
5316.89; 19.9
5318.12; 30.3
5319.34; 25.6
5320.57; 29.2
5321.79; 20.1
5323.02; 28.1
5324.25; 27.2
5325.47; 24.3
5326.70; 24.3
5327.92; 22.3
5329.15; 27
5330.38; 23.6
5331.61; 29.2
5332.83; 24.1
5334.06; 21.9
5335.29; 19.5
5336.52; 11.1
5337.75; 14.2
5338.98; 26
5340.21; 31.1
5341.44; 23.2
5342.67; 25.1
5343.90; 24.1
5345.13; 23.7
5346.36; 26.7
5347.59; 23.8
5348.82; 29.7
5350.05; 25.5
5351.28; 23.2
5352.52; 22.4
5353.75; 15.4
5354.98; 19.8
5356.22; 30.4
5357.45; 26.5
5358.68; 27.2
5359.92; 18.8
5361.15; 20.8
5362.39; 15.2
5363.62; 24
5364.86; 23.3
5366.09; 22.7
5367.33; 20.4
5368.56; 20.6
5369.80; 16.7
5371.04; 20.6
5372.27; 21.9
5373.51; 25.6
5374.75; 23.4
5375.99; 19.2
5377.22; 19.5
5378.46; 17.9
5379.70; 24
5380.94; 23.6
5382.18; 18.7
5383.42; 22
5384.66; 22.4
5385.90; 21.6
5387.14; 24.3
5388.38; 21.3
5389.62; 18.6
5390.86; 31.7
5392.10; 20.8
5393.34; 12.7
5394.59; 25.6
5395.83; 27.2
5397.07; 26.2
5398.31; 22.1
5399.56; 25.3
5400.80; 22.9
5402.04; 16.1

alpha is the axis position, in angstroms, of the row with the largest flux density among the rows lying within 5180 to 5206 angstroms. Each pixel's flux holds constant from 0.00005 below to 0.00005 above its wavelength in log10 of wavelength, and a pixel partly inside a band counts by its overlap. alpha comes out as 5199.46 angstroms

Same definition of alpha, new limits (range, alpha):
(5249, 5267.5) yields 5264.51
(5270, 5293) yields 5280.29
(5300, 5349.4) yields 5340.21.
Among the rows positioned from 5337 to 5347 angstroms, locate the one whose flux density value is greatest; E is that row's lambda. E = 5340.21 angstroms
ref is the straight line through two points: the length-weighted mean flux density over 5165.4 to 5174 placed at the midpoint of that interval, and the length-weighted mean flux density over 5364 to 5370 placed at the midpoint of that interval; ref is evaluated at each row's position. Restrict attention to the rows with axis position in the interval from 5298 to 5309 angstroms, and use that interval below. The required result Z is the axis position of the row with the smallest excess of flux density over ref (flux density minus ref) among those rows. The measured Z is 5301.00 angstroms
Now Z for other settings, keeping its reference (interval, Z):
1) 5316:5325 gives 5316.89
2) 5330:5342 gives 5336.52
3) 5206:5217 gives 5215.05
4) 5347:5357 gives 5353.75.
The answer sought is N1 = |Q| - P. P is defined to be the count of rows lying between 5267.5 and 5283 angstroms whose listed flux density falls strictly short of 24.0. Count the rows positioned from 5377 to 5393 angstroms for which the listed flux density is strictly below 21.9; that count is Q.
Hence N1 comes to 0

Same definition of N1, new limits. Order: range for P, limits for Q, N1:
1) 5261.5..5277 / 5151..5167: -2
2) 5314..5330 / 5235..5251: -2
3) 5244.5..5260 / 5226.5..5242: -4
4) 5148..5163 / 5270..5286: -5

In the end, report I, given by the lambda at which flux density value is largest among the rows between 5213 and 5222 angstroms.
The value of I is 5218.65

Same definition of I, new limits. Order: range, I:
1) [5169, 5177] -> 5170.80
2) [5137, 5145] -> 5139.94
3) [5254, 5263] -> 5257.24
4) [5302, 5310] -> 5309.55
